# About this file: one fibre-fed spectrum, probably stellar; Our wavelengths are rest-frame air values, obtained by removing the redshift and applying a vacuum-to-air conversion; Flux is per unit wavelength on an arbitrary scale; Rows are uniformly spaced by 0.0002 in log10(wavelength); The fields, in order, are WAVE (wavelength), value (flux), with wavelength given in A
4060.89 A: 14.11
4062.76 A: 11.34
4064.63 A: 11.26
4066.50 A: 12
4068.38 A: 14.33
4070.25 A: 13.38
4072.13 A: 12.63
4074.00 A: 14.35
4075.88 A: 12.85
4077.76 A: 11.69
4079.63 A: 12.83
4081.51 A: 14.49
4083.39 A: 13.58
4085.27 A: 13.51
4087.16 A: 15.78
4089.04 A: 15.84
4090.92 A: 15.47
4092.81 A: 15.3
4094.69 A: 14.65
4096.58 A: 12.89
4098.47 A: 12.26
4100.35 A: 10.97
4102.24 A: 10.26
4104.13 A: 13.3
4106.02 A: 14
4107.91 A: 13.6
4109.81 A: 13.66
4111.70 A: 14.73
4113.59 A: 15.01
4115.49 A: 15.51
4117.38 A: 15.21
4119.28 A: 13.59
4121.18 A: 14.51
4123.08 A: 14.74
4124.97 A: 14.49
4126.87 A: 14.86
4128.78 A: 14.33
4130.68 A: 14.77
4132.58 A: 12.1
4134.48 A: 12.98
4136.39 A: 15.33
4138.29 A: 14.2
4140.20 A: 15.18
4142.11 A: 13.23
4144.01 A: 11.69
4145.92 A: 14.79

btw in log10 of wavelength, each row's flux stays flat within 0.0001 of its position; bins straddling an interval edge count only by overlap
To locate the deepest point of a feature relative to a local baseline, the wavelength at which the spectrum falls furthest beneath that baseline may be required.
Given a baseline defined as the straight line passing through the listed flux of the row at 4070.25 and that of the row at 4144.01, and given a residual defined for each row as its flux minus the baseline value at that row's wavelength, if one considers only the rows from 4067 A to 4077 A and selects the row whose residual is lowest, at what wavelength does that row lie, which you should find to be 4072.13 A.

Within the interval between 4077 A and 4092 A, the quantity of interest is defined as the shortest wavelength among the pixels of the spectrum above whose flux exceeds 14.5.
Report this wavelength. 4087.16 A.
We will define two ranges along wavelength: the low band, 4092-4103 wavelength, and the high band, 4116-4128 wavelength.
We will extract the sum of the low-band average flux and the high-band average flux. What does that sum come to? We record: 27.3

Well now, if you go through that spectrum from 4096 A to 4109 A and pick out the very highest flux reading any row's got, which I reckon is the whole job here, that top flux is 14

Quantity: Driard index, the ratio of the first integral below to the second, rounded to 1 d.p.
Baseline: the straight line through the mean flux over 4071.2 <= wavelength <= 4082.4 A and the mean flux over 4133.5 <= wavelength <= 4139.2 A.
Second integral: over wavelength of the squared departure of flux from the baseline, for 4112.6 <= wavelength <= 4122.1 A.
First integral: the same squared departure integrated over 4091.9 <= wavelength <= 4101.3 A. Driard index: 2.0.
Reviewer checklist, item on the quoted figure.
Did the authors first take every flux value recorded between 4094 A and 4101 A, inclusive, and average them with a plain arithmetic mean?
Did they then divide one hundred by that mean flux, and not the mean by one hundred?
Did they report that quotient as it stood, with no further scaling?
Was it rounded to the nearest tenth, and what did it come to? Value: 7.9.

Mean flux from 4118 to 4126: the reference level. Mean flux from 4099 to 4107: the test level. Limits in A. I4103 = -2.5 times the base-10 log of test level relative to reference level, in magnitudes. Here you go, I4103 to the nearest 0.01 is 0.18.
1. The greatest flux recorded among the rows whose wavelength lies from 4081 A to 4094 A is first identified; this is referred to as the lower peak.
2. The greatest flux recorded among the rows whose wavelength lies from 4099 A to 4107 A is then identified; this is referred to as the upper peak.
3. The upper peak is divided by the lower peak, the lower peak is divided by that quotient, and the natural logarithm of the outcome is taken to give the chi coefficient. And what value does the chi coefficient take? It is 2.89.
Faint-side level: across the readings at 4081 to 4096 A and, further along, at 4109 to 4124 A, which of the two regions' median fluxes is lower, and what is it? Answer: 14.7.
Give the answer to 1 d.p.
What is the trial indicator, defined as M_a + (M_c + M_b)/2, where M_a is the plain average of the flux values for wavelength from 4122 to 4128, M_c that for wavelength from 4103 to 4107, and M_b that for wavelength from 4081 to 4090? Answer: 28.8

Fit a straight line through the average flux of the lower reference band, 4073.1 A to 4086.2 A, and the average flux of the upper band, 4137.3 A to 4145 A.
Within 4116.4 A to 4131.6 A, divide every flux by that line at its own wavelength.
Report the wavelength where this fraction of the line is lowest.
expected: 4119.28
